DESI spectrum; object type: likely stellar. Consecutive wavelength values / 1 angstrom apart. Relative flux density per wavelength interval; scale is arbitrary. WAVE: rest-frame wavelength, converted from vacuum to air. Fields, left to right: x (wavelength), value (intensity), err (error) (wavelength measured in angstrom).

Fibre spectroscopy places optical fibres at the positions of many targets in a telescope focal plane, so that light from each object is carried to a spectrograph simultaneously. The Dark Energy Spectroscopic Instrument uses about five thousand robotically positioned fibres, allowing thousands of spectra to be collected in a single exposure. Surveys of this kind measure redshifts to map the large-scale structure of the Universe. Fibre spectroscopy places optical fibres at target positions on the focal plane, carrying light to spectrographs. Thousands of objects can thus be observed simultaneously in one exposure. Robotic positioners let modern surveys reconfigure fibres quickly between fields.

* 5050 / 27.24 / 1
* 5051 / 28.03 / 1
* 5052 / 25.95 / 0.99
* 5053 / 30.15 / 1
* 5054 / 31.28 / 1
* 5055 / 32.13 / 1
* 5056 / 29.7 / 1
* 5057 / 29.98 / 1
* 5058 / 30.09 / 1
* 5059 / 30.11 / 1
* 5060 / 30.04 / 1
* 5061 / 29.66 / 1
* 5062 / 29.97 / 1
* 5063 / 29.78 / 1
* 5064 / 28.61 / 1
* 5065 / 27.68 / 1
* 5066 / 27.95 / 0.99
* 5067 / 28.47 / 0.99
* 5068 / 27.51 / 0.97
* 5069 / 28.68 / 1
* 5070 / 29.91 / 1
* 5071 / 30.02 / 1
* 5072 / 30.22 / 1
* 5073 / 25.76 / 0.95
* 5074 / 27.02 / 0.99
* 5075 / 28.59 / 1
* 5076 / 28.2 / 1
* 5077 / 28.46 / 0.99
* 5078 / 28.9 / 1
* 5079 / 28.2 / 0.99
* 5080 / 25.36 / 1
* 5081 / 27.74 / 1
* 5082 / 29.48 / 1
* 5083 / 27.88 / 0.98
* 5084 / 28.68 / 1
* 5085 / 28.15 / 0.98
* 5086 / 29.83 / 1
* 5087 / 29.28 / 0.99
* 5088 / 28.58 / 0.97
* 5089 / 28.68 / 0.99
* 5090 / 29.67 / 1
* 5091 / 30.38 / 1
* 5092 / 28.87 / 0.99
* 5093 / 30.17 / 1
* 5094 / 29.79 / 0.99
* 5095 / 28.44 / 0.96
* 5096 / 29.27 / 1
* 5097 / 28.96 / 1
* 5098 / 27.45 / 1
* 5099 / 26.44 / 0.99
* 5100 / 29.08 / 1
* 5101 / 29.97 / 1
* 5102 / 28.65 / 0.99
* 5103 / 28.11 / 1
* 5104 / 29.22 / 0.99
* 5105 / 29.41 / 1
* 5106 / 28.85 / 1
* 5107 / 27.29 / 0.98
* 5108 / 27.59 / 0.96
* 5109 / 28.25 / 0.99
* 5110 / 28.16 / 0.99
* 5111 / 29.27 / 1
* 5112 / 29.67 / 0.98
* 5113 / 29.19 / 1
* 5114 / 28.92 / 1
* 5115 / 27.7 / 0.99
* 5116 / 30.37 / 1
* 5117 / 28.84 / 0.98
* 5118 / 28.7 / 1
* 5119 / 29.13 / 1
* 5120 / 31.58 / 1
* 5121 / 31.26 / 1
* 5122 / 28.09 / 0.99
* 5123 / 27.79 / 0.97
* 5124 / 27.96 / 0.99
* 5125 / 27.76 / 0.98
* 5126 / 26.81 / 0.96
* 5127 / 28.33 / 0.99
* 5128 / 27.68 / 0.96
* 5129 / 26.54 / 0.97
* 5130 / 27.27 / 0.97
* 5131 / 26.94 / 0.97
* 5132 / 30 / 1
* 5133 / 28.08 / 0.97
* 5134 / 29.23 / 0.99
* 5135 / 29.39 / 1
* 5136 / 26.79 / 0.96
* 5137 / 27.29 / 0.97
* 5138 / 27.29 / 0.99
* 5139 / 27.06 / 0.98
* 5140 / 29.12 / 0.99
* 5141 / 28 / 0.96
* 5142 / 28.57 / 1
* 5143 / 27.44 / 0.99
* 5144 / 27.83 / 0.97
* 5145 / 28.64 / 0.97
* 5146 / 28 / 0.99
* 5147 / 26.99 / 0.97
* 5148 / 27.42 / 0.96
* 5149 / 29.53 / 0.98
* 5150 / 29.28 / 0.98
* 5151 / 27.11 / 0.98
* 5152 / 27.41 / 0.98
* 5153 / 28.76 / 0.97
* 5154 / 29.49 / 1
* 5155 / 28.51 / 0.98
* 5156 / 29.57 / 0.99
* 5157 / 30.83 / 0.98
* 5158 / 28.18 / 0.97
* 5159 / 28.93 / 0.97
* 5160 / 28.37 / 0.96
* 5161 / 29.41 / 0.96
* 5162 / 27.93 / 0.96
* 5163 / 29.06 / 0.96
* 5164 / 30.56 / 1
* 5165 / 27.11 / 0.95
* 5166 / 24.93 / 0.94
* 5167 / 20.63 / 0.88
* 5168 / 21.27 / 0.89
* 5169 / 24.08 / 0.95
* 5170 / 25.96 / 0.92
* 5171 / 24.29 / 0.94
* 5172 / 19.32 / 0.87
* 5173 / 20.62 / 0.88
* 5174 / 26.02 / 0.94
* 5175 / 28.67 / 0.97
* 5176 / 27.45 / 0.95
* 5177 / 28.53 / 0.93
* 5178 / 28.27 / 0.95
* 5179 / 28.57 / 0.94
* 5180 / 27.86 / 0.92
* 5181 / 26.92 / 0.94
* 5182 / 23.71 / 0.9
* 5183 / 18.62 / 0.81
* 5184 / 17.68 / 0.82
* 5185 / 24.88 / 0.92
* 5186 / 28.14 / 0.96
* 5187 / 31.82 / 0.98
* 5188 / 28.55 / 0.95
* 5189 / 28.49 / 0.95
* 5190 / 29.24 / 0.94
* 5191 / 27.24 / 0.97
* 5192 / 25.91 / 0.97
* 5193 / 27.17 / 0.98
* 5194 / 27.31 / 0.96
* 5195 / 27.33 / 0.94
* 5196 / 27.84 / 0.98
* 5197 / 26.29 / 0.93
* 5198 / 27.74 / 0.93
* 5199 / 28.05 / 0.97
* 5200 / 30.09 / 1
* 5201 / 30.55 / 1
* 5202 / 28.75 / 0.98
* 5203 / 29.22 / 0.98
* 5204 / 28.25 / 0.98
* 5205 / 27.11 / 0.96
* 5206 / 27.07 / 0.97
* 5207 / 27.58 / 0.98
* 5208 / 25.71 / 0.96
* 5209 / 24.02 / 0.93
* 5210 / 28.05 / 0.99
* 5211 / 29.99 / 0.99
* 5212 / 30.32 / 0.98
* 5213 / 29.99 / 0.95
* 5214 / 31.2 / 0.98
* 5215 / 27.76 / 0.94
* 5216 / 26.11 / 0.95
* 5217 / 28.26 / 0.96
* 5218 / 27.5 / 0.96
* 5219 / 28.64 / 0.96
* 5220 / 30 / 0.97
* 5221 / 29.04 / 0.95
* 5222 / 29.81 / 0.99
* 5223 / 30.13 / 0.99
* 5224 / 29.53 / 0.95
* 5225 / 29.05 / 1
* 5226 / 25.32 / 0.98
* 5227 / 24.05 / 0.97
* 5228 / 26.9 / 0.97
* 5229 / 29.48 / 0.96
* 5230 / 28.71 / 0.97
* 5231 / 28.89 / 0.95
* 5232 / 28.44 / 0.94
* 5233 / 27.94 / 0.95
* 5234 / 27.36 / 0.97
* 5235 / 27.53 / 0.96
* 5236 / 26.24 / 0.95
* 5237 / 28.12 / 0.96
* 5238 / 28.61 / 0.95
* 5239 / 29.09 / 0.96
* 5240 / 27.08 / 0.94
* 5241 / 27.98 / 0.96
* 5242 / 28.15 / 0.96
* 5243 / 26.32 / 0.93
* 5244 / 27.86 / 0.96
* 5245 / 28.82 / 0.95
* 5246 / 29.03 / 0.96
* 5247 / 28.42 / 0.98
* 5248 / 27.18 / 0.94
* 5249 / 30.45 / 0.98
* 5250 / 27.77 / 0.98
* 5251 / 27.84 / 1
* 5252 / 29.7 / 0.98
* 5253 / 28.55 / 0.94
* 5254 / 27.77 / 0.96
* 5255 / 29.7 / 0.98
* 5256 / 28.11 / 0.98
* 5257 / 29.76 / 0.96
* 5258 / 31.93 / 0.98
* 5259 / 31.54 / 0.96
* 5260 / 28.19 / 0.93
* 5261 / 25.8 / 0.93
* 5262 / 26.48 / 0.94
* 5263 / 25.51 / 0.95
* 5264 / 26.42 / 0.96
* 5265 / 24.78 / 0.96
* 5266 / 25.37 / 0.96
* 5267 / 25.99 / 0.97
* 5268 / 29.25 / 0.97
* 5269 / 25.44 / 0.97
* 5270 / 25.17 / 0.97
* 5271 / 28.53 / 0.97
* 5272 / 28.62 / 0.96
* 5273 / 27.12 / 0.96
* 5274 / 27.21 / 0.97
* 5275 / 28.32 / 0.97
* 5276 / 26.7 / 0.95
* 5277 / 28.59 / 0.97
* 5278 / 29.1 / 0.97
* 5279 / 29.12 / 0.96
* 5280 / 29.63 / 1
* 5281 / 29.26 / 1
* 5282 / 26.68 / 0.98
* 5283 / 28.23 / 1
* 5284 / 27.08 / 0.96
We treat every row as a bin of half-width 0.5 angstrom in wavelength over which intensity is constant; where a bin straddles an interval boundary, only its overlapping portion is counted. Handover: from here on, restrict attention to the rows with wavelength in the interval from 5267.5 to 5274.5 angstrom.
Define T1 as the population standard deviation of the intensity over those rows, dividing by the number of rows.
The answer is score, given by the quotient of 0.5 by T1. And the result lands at 0.34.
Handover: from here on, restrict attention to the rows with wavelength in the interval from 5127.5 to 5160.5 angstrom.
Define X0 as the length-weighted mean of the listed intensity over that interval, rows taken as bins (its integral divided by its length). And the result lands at 28.2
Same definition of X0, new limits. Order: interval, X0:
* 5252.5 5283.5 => 27.8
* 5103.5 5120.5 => 28.9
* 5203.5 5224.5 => 28.4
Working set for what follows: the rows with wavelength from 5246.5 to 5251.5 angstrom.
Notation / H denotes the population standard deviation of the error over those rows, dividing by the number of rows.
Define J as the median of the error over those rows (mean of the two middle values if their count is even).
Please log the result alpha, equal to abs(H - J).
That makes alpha 0.960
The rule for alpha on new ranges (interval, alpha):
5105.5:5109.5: 0.970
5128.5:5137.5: 0.956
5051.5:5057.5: 0.996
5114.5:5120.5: 0.992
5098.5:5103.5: 0.995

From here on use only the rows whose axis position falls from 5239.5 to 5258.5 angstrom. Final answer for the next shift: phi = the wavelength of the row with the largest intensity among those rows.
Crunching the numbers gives 5258 angstrom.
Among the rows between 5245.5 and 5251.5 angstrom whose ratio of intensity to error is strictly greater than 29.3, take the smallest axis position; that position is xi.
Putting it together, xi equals 5246 angstrom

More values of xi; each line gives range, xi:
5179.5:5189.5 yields 5180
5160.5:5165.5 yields 5161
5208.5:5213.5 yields 5211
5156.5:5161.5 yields 5157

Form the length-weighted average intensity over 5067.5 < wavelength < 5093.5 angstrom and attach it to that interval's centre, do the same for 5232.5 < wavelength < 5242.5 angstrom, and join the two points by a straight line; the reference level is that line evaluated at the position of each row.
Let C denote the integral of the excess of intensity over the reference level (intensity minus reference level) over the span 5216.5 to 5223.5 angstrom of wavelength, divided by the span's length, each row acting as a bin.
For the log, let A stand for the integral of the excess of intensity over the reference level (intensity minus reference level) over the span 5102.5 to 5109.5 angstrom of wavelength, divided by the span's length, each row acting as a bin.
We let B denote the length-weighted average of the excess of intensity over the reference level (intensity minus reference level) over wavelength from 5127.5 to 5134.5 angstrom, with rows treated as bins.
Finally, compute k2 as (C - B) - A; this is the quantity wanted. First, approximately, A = -0.1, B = -0.4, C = 1.2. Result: 1.7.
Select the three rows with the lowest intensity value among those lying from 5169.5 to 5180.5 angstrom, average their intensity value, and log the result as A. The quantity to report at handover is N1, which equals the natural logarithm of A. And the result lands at 3.06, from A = 21.41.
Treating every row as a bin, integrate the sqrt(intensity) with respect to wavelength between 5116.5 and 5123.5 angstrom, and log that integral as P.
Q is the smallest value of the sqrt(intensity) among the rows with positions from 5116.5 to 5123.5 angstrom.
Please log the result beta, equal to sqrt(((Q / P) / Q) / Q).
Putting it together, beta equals 0.0707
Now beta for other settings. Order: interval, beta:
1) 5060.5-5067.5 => 0.0711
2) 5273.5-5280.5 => 0.0720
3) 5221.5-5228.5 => 0.0743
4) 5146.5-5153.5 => 0.0720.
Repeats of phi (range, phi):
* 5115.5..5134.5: 5120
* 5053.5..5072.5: 5055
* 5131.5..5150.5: 5132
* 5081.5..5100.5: 5091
